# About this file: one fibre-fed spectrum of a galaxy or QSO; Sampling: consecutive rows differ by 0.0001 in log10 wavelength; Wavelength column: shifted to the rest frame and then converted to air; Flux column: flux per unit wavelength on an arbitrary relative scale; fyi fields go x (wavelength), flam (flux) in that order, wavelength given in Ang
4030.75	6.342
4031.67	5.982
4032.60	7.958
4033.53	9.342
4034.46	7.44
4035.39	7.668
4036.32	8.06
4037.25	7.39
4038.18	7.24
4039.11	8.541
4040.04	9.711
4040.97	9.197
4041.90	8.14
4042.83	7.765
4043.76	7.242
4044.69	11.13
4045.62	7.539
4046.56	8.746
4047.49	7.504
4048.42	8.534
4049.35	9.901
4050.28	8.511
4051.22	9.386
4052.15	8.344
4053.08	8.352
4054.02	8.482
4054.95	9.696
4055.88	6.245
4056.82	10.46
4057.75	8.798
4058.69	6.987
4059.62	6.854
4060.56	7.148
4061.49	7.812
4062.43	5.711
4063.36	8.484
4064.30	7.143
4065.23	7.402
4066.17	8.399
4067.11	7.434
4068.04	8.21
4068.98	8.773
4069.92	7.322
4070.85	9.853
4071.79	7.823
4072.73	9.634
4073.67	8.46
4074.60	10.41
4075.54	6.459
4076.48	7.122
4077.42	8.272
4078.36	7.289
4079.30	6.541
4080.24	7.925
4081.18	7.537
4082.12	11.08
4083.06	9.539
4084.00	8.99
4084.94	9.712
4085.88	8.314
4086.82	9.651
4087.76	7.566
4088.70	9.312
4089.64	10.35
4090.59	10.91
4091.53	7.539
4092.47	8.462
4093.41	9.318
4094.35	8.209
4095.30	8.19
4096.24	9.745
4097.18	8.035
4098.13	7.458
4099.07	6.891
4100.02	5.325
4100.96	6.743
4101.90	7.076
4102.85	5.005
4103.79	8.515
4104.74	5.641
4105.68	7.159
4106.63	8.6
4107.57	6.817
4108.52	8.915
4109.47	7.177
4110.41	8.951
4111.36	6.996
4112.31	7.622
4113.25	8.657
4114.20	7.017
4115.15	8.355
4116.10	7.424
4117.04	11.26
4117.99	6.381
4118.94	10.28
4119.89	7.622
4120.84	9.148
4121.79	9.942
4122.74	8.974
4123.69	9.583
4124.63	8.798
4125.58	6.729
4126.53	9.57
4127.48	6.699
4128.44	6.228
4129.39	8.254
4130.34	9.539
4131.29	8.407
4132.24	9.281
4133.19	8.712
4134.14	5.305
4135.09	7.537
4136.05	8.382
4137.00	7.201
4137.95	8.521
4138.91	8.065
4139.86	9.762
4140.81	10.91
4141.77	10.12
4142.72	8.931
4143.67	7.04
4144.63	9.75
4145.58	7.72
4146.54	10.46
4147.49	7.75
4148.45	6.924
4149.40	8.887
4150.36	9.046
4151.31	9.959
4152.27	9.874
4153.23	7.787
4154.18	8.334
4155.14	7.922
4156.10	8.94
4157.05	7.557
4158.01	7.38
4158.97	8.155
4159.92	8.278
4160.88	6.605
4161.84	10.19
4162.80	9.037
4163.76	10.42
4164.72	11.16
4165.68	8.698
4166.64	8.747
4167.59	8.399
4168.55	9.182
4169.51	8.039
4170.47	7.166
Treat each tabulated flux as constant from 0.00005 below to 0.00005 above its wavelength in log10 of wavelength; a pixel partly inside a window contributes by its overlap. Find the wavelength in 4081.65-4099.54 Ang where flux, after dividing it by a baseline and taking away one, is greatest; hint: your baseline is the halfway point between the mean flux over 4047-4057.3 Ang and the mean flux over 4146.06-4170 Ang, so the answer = 4082.12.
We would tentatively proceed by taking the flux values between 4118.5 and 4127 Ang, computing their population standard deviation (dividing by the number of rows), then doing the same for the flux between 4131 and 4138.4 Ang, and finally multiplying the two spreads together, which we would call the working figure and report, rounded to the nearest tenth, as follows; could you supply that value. 1.2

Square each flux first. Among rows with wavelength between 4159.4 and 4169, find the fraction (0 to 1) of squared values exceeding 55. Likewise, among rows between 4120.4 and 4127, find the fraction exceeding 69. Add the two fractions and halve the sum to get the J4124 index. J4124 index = 0.88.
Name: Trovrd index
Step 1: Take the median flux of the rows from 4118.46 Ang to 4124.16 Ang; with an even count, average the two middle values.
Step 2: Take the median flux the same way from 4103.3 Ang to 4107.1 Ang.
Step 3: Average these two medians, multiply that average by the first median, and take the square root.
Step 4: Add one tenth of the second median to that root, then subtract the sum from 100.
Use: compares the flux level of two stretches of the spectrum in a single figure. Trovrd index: 90.2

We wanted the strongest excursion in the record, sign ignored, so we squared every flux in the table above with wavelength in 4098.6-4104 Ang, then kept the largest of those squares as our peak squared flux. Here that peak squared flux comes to 73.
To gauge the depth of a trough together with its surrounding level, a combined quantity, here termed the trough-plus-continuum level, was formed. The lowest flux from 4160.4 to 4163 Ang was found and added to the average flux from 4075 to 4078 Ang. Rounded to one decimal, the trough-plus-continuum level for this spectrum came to 13.9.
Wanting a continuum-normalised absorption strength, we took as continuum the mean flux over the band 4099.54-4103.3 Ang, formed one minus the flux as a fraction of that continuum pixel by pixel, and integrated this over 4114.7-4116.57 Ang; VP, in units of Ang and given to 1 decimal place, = -0.6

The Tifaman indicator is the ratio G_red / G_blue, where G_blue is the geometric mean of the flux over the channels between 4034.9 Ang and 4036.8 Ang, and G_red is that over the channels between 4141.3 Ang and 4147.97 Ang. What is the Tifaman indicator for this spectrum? 1.11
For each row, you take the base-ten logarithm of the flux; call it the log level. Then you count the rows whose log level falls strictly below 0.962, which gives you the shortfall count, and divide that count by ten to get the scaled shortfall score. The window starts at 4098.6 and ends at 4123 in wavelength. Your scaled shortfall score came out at 2.30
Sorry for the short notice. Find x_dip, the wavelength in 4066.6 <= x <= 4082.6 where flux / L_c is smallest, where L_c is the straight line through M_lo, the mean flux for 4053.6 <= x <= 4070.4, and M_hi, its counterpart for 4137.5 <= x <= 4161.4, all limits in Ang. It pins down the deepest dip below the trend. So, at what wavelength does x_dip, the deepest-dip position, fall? 4075.54 Ang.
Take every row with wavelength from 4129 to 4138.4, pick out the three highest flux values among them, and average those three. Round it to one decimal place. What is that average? 9.2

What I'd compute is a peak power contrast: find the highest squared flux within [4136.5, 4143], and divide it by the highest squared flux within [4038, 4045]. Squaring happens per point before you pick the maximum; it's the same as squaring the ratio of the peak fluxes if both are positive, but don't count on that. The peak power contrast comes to 1.0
